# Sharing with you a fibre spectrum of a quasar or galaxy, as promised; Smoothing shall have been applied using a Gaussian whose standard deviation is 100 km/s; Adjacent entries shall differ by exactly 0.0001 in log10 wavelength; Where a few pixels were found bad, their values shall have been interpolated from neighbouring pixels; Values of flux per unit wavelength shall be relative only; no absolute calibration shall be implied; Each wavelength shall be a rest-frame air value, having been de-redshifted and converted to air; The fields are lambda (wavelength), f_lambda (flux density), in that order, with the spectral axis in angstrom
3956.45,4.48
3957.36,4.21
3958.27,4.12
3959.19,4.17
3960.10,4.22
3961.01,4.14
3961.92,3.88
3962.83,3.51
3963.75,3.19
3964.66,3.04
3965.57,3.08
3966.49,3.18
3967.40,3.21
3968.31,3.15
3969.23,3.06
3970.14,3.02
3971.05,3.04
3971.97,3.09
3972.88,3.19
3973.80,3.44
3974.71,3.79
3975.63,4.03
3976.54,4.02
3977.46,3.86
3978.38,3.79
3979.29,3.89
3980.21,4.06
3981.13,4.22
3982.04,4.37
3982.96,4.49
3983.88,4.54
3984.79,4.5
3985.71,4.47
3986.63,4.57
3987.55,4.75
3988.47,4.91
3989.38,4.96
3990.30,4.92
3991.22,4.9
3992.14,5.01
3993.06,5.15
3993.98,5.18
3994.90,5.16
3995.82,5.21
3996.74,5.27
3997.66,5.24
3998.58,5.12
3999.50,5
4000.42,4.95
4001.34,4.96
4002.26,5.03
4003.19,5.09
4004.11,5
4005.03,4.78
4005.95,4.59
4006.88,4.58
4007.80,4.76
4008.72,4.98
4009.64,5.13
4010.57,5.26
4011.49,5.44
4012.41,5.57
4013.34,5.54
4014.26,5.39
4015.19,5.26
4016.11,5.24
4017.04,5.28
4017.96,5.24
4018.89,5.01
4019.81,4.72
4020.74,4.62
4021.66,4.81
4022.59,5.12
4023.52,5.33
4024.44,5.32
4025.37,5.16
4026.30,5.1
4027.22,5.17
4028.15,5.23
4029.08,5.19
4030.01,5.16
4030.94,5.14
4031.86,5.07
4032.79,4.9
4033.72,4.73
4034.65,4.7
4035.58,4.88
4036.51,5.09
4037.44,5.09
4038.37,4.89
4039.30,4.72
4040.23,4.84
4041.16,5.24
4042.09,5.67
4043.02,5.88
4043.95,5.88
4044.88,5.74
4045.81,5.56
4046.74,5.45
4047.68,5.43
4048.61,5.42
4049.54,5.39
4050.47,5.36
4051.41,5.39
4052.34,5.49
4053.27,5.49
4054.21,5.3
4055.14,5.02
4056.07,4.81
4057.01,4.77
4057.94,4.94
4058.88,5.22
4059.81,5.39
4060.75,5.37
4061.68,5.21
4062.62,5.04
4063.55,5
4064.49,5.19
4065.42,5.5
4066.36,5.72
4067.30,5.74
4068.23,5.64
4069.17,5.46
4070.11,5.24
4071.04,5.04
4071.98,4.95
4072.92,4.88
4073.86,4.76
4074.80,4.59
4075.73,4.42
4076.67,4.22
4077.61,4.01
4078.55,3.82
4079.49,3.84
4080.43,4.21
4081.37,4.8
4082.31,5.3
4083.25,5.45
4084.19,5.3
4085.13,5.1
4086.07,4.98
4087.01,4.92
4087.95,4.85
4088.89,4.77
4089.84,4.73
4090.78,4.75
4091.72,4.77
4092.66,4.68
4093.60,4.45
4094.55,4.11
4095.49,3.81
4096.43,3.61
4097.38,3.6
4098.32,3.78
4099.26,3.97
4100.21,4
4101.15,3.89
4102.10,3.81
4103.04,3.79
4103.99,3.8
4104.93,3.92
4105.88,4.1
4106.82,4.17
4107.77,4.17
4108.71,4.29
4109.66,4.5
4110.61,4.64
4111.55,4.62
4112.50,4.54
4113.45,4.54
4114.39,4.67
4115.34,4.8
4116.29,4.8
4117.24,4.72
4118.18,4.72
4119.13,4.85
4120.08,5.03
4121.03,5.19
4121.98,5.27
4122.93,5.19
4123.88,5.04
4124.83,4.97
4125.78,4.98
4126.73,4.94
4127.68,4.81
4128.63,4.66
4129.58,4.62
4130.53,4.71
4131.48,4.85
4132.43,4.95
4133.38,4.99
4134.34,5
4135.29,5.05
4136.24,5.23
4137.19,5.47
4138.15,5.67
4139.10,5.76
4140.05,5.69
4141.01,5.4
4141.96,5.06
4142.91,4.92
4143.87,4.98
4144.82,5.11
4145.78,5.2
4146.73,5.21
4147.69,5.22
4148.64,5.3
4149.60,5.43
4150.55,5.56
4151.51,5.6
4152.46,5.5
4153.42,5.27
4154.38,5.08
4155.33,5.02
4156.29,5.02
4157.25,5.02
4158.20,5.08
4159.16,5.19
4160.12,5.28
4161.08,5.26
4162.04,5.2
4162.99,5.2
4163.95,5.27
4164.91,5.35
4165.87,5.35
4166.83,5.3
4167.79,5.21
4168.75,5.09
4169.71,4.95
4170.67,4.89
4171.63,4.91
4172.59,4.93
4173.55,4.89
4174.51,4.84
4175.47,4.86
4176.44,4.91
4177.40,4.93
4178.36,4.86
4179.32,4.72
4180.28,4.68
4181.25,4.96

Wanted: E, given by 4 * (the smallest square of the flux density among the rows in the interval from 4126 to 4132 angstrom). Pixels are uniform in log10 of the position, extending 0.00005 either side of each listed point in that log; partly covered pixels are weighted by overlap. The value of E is 85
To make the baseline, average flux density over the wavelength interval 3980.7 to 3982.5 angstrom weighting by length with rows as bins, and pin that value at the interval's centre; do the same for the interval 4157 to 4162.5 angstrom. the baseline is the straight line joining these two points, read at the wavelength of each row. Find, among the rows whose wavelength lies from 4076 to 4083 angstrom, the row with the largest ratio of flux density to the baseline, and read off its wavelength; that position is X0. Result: 4082.31 angstrom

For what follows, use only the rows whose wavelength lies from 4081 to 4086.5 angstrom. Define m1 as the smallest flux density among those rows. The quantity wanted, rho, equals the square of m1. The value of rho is 23.0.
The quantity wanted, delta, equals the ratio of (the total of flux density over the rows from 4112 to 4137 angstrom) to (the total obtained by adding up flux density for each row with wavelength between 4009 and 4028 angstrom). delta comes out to 1.2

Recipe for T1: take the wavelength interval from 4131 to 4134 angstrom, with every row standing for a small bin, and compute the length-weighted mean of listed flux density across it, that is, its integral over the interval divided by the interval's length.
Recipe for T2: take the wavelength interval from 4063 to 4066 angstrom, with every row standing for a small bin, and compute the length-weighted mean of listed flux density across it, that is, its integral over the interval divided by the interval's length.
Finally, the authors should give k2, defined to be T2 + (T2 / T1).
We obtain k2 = 6.31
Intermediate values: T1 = 4.93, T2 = 5.2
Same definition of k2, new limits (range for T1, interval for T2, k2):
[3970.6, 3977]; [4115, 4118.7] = 6.12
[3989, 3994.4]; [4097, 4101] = 4.62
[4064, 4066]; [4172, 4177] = 5.80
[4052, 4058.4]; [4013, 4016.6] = 6.39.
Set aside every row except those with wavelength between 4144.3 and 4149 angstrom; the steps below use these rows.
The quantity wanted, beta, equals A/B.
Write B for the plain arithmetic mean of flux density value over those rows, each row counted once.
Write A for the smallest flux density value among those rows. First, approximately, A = 5.11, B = 5.21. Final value 0.98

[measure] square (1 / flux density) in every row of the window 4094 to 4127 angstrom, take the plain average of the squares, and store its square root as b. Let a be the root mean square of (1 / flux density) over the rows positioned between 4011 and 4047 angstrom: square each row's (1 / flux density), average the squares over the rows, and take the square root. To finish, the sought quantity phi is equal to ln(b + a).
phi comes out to -0.86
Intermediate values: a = 0.194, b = 0.23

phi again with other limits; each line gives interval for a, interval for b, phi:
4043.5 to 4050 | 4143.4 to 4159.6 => -0.99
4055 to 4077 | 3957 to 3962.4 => -0.82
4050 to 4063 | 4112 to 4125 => -0.92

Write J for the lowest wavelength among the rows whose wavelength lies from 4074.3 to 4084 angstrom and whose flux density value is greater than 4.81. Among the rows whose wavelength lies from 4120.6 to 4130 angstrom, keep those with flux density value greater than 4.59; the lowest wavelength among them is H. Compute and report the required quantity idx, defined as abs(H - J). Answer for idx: 38.7 angstrom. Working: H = 4121.03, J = 4082.31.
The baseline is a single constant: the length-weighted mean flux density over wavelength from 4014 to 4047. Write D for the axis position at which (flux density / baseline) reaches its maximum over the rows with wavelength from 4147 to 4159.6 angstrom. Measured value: 4151.51 angstrom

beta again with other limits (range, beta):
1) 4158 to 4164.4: 0.97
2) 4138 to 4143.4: 0.91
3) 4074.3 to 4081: 0.92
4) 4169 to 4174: 1.00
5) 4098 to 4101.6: 0.97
